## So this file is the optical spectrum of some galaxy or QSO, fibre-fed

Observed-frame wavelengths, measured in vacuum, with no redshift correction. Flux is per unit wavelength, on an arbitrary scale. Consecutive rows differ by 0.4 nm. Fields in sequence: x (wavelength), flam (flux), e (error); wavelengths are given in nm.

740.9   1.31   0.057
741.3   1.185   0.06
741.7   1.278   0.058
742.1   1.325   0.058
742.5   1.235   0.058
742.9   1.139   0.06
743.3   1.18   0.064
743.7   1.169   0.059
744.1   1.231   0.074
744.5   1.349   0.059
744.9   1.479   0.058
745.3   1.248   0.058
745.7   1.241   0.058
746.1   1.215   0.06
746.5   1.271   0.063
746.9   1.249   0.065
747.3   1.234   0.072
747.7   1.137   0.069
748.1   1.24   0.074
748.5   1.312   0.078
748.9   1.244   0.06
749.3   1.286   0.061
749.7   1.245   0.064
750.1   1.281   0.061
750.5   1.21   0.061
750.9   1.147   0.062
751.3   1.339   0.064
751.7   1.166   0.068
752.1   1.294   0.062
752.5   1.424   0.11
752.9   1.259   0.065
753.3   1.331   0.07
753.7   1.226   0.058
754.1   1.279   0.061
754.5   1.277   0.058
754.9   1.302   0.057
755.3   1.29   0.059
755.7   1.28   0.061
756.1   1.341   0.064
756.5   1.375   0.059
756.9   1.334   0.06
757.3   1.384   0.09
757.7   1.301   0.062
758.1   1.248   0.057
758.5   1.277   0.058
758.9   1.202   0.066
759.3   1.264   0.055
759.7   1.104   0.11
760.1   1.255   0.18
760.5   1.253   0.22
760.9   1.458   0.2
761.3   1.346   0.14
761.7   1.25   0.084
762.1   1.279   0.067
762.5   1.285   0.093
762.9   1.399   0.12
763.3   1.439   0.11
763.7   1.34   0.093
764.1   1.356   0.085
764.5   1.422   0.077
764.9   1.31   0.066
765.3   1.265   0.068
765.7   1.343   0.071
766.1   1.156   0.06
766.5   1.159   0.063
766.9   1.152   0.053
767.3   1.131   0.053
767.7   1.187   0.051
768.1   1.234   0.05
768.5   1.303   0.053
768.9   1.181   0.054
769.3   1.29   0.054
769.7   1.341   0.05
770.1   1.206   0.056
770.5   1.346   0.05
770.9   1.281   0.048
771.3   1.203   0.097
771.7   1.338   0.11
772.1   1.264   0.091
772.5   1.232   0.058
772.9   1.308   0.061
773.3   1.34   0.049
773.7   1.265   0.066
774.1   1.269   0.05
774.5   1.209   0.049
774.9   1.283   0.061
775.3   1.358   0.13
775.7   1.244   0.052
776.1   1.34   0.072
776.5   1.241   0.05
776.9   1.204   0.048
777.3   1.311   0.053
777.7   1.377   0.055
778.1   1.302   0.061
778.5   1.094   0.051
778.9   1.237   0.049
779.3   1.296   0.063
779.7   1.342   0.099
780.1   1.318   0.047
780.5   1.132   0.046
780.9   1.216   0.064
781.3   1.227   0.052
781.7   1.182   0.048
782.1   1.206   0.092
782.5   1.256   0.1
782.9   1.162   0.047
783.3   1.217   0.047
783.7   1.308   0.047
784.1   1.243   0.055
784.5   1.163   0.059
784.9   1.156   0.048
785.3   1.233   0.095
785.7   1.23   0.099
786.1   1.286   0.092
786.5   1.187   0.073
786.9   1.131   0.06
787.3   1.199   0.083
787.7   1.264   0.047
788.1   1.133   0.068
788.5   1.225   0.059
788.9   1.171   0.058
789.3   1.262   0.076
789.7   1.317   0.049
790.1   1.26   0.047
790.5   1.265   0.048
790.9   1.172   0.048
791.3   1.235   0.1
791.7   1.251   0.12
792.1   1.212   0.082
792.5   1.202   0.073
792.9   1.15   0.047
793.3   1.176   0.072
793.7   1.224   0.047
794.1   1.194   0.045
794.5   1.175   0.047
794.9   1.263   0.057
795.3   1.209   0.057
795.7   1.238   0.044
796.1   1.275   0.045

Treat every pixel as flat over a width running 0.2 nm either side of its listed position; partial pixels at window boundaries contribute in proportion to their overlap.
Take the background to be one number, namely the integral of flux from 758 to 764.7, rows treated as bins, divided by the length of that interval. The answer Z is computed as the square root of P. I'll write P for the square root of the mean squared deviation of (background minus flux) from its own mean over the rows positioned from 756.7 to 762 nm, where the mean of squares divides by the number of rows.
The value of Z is 0.289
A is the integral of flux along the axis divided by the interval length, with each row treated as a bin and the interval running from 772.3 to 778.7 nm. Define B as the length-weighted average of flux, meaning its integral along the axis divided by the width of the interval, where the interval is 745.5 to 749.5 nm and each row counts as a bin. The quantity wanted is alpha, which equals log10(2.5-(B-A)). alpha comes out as 0.403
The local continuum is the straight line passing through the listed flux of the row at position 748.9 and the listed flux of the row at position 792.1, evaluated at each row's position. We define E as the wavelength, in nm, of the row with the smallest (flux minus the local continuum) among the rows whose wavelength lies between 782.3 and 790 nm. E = 786.9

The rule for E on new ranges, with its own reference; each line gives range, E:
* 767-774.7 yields 767.3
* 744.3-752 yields 747.7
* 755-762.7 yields 759.7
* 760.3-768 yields 767.3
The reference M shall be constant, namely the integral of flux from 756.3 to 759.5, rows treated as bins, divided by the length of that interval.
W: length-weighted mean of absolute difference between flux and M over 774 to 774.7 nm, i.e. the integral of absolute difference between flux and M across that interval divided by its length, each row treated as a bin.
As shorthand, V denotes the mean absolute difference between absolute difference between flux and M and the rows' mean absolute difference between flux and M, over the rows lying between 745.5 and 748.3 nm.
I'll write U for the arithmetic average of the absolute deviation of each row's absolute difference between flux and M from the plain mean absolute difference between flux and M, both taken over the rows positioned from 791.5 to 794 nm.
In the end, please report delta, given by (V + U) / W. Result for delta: 0.9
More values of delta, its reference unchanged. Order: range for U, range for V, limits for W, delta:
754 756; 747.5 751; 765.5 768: 0.4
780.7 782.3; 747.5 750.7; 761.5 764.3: 0.8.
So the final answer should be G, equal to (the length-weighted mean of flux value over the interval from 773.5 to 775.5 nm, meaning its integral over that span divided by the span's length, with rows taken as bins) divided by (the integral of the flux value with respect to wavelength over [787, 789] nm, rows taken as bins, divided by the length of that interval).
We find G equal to 1.07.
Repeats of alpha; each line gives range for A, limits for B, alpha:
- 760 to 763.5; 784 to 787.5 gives 0.420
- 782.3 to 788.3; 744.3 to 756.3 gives 0.387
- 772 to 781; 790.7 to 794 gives 0.409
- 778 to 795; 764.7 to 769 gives 0.398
